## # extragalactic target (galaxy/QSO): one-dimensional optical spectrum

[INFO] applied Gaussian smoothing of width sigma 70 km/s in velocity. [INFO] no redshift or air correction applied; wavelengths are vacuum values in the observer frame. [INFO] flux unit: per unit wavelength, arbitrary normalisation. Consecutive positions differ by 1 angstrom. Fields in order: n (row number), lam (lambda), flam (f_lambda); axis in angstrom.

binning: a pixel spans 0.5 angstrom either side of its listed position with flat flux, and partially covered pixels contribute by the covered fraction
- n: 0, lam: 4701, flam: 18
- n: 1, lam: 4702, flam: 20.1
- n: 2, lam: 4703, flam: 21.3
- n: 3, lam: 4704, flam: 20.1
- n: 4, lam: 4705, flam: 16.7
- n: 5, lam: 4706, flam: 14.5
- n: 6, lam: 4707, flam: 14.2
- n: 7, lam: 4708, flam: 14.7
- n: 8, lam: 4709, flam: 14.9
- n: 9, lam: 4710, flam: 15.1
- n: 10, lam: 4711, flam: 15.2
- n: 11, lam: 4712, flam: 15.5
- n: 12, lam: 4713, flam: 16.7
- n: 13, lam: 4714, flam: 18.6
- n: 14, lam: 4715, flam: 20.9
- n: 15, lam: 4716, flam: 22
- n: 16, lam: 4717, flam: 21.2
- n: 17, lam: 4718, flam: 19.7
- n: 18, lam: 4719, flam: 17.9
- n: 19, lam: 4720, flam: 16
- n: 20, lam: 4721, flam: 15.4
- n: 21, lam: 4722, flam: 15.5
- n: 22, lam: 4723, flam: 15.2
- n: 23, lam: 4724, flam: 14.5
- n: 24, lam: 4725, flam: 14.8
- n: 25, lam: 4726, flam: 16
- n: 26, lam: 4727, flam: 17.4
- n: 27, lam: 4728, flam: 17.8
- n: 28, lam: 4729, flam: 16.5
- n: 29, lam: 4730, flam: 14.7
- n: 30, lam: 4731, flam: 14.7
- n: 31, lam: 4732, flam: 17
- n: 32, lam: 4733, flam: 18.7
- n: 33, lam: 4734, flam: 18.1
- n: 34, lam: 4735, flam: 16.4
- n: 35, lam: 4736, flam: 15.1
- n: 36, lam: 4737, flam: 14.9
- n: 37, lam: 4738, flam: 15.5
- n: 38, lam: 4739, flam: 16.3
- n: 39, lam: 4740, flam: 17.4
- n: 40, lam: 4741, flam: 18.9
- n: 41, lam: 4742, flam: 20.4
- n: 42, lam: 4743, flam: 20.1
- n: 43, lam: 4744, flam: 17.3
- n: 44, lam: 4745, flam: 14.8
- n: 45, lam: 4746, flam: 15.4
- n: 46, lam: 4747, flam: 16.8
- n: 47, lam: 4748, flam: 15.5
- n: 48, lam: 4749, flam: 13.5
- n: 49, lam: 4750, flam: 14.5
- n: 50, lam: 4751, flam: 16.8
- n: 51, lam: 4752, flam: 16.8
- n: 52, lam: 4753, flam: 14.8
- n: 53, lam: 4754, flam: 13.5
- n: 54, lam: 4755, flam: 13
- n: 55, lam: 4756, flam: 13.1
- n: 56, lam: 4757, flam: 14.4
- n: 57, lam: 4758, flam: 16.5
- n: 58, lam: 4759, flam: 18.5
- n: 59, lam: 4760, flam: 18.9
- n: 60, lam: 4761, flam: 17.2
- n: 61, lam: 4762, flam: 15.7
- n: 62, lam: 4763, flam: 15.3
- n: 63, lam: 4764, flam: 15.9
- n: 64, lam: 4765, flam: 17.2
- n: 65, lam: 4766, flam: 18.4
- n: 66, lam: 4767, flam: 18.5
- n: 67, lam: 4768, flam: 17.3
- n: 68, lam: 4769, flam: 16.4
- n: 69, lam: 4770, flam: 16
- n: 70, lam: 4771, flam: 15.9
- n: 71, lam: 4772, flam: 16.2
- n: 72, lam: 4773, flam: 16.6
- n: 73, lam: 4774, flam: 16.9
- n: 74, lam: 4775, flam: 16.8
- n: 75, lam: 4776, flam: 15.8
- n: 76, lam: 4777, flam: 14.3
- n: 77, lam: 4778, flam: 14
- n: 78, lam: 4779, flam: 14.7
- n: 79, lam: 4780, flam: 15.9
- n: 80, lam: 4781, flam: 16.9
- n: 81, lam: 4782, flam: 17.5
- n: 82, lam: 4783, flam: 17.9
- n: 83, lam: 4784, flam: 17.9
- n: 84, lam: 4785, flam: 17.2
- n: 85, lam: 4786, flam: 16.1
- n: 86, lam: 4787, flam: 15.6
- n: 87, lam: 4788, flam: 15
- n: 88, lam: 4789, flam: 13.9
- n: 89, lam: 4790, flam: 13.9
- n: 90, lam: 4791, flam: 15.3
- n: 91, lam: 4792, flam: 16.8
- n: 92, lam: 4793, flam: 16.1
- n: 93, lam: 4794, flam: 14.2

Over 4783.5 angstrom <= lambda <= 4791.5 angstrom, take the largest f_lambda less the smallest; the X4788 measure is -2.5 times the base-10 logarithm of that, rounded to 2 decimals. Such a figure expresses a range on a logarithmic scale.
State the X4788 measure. -1.51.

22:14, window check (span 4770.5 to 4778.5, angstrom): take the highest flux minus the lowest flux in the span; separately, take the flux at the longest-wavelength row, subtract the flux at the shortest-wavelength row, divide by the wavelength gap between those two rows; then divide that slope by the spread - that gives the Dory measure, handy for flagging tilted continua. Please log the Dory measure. -0.09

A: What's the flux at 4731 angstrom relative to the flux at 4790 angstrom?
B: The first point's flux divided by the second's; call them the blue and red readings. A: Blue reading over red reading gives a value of 1.06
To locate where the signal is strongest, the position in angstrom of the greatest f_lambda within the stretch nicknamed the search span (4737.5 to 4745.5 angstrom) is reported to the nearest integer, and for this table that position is 4742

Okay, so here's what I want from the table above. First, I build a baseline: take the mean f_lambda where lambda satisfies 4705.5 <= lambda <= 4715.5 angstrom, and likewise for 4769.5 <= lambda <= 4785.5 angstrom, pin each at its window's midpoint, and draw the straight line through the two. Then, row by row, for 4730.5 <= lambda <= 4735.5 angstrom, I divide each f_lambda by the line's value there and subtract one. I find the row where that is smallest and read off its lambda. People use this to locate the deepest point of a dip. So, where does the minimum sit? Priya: 4731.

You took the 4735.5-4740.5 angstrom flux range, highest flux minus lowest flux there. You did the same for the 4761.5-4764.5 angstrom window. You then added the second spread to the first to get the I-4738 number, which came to 3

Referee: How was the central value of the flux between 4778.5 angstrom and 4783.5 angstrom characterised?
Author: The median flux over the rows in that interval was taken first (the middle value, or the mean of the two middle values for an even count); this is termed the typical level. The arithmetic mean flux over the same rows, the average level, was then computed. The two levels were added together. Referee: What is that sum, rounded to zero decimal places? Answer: 33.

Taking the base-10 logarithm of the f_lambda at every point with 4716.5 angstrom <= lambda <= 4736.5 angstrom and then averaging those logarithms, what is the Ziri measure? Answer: 1.22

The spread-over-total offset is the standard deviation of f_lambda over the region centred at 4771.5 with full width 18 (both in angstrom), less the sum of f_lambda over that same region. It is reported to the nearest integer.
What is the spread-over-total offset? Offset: -291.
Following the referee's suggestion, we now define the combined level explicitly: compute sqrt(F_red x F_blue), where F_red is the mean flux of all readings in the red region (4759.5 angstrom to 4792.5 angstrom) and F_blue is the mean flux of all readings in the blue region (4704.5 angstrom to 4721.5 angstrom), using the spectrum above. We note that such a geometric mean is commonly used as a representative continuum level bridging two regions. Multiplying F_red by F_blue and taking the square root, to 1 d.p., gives 16.7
